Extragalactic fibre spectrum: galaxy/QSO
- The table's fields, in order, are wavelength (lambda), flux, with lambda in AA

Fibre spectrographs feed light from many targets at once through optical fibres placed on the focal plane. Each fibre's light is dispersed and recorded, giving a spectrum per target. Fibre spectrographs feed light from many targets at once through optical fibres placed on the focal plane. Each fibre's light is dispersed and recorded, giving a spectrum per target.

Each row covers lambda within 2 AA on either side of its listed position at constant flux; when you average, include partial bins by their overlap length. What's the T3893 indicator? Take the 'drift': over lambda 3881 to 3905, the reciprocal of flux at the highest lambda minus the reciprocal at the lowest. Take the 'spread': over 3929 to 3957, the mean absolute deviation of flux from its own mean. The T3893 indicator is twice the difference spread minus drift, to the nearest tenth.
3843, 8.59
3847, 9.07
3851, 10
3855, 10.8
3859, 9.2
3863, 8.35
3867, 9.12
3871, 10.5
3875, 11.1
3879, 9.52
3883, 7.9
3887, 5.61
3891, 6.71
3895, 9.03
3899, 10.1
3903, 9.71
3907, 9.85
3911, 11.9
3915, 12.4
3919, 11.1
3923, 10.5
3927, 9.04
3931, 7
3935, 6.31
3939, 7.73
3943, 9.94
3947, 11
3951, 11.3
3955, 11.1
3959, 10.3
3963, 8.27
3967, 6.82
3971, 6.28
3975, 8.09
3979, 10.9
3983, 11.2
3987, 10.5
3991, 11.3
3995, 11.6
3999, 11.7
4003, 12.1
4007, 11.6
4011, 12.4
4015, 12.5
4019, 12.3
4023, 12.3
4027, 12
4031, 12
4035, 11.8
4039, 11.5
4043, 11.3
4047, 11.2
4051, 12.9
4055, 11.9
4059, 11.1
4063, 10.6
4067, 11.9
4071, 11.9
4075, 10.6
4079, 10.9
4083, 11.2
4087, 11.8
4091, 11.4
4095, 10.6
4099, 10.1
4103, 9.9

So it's 3.8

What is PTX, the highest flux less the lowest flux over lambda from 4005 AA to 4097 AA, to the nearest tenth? 2.3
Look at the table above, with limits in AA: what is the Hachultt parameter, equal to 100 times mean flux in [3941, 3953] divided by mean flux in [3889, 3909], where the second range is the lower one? 118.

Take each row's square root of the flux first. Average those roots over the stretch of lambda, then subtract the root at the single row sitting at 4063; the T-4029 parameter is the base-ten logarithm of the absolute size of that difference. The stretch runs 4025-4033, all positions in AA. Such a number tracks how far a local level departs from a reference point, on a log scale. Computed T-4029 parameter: -0.7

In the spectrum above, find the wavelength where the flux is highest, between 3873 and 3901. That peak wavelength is 3875 AA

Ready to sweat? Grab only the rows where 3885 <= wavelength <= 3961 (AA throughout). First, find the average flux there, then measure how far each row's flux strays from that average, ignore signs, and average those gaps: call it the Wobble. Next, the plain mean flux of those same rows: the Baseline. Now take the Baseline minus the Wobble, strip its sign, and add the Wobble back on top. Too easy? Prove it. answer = 9.5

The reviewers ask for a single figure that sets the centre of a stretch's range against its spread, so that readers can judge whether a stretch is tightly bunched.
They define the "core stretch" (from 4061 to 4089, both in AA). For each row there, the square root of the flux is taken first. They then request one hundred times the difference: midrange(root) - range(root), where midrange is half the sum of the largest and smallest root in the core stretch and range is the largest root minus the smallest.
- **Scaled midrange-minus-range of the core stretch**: 316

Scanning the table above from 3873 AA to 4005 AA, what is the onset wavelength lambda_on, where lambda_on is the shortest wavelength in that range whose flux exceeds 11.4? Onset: 3911 AA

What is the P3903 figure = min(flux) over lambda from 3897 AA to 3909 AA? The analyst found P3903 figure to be 9.71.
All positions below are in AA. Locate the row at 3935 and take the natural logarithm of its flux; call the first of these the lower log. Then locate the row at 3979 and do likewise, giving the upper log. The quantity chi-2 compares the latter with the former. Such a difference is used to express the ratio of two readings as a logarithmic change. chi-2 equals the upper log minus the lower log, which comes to 0.55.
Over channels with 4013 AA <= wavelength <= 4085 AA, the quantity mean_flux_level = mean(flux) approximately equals 11.7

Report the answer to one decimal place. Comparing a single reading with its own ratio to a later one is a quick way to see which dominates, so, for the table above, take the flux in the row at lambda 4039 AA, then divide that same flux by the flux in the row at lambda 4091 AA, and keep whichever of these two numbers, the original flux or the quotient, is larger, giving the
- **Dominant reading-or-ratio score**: 11.5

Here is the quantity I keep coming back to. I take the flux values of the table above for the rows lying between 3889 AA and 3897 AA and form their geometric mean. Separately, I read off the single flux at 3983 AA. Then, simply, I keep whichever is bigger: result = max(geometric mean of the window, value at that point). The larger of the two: 11.2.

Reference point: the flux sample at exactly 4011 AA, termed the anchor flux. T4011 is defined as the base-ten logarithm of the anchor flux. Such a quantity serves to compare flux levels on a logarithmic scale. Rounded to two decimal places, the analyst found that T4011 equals 1.09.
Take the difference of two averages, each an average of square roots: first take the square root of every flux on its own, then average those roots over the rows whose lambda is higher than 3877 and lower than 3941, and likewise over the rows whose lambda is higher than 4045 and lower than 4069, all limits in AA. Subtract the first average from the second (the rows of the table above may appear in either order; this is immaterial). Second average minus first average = 0.42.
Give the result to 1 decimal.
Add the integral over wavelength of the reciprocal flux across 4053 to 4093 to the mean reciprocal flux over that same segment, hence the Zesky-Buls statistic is 3.6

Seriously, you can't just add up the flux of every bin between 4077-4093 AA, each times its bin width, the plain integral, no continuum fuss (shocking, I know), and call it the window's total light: 181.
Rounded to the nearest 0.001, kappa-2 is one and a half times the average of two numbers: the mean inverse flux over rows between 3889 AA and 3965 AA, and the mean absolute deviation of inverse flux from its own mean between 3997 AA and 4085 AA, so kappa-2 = 0.083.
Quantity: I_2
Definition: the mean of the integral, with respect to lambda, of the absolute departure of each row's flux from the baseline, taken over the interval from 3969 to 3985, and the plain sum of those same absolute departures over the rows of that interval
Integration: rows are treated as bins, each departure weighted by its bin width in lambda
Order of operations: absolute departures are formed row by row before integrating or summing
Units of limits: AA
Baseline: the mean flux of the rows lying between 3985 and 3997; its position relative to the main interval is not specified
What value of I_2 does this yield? 20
